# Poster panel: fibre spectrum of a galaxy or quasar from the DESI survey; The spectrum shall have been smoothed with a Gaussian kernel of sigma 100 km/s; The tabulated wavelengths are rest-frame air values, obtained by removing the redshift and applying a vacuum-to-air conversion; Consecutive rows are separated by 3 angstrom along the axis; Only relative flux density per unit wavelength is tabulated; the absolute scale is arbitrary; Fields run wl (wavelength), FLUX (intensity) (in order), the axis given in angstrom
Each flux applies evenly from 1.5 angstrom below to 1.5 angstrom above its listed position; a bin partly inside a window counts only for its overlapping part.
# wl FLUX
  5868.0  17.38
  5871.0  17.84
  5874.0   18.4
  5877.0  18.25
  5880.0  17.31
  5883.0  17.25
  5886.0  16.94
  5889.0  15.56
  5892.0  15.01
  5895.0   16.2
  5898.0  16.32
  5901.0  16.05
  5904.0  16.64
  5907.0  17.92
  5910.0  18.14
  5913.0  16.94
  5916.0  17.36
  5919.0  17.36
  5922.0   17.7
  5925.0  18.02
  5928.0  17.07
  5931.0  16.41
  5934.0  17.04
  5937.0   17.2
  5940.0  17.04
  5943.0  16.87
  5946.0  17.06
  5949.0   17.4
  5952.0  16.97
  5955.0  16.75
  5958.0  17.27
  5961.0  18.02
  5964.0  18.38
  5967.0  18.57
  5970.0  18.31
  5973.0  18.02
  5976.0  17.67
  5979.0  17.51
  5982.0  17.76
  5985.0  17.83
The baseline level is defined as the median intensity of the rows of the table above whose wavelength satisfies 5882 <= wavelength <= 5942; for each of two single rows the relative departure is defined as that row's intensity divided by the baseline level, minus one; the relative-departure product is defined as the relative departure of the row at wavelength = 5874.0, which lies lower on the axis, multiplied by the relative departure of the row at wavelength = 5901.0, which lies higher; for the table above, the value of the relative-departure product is -0.0046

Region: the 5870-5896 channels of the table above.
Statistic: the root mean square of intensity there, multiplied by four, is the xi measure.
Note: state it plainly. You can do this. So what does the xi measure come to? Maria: 68.0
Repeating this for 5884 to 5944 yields 67.6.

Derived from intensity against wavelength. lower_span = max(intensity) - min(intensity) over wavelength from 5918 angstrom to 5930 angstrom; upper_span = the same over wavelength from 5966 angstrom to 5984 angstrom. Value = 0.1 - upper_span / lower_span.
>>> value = -1.0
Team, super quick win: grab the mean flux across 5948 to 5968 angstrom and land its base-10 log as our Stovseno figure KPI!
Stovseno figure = 1.25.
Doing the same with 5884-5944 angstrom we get 1.23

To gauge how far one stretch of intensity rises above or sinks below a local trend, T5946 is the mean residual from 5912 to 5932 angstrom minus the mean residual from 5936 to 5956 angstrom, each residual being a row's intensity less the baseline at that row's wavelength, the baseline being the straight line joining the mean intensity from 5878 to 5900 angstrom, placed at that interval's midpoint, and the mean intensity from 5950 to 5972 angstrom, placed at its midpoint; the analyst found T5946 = 0.7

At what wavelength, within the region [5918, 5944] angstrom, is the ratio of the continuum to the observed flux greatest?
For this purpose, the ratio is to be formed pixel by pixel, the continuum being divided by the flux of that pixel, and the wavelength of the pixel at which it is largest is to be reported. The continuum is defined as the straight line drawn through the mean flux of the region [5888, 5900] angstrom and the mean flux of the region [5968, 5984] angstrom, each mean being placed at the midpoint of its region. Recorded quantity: 5931.0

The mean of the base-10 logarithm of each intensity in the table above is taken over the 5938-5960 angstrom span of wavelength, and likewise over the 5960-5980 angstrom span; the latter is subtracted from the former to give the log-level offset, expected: -0.025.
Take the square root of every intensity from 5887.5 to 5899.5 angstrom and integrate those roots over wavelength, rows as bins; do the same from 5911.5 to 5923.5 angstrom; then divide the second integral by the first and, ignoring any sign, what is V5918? 1.05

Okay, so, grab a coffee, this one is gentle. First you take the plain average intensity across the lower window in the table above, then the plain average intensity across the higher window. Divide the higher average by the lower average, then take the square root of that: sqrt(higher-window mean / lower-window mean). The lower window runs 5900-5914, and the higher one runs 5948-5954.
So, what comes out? 1.00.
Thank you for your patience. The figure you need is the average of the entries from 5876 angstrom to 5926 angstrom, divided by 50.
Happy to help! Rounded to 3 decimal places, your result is 0.340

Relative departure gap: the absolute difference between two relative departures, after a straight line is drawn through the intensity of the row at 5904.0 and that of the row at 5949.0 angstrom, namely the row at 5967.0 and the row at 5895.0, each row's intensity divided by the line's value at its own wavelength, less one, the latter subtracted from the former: 0.066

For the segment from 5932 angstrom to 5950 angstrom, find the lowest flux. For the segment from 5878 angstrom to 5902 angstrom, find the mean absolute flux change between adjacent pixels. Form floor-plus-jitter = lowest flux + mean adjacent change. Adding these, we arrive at 17.4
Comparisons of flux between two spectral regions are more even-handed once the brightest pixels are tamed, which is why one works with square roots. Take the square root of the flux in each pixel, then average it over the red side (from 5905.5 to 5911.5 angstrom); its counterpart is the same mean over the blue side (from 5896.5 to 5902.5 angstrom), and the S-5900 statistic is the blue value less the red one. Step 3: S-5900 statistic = -0.22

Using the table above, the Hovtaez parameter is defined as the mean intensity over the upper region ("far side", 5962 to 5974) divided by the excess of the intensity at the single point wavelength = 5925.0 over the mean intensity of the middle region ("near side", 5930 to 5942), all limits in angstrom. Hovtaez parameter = 17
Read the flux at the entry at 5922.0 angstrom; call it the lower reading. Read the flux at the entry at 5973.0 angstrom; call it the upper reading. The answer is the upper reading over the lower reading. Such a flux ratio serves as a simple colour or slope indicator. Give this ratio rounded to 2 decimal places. 1.02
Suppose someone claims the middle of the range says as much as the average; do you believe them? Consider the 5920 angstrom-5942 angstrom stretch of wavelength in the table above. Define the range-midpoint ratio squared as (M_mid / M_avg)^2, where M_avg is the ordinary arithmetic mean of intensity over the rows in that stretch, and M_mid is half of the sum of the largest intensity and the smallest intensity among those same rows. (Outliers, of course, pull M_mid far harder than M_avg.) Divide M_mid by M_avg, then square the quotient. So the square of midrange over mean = 1.00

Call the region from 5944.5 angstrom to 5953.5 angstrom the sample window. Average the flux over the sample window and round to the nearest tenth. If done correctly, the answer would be 17.1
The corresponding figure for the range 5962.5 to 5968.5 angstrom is 18.5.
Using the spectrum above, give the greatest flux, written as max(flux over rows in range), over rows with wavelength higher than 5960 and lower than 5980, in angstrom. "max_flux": 18.57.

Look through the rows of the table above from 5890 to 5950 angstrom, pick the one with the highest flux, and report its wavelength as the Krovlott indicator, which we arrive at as 5910.0 angstrom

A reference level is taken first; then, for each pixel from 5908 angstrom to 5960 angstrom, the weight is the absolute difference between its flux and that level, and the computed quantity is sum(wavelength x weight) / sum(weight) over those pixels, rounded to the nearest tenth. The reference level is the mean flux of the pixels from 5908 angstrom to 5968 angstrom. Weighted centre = 5932.7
